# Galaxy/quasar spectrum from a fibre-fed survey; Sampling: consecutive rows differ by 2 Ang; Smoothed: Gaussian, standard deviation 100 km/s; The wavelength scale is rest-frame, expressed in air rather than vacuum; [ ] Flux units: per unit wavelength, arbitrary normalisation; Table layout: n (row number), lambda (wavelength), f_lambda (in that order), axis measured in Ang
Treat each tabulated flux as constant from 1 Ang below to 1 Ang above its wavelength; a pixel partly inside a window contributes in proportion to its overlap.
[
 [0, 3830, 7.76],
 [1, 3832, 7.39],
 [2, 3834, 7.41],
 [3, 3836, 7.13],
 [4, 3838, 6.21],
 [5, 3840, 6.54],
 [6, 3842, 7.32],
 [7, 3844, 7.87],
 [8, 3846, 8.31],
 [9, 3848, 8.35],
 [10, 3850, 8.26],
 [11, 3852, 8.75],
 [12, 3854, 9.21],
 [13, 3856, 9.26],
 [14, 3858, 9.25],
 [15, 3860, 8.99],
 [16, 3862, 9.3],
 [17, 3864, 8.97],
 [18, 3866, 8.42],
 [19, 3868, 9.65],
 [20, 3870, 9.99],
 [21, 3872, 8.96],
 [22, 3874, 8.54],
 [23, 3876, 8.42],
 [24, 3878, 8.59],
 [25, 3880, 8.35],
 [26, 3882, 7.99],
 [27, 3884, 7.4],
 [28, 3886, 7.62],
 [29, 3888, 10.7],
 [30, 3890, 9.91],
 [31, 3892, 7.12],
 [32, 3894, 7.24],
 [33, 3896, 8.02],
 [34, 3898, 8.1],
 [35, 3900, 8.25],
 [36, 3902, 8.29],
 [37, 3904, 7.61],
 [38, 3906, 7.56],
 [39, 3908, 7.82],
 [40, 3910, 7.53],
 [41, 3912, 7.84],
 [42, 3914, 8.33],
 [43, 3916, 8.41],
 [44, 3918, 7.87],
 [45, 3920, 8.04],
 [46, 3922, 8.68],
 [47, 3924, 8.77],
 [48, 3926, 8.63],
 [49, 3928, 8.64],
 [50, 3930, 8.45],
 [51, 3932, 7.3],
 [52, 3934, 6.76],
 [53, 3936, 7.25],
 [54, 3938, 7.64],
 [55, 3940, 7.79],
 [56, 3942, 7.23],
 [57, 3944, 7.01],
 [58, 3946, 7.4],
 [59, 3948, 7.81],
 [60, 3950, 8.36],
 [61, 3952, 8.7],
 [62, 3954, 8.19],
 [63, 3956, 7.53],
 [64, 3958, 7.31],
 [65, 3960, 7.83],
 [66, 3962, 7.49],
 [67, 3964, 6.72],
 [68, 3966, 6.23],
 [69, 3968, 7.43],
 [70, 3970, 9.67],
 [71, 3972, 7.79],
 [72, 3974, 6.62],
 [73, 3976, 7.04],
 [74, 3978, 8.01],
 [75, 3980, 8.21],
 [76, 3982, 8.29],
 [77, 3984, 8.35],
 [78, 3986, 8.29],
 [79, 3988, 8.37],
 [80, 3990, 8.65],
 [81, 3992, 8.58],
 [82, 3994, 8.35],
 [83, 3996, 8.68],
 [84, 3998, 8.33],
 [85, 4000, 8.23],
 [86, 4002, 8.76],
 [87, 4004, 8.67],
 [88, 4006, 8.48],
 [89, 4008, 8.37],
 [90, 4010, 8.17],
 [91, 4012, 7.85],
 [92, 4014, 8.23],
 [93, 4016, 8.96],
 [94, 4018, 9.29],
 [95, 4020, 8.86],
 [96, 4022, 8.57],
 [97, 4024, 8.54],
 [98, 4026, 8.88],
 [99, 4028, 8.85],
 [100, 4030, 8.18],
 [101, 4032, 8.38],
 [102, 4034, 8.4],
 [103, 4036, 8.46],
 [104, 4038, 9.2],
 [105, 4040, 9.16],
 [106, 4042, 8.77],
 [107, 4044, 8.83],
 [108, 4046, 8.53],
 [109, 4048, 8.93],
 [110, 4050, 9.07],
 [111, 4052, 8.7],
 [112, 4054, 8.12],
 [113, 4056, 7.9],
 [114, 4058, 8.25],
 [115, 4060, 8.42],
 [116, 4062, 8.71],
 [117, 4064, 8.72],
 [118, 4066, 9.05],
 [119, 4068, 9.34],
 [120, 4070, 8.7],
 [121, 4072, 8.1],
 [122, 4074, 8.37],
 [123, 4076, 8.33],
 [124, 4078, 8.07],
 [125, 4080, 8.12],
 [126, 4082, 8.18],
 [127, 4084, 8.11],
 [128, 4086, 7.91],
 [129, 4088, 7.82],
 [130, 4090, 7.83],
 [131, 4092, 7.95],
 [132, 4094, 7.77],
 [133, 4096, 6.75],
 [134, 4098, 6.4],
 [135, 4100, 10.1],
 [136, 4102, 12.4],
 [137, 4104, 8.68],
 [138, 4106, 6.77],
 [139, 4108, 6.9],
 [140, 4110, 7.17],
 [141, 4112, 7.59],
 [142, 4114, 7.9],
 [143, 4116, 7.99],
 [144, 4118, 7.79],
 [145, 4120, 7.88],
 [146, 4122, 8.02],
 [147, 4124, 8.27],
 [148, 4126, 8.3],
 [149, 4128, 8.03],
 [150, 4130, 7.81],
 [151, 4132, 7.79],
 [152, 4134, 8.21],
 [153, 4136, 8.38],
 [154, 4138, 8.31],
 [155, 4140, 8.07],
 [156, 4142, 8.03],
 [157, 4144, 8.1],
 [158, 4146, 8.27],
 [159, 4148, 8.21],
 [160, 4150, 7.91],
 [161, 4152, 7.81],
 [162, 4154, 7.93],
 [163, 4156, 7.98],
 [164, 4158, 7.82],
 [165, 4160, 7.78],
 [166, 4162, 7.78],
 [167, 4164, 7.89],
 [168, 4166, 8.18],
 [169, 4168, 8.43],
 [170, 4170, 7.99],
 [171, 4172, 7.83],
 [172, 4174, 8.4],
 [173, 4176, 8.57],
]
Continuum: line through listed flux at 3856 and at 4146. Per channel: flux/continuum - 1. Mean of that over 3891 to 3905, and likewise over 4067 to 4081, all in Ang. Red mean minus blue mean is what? 0.134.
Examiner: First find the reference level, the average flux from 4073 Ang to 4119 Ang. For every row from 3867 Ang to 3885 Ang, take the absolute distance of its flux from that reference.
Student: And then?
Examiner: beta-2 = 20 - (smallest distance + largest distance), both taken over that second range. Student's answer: 18.0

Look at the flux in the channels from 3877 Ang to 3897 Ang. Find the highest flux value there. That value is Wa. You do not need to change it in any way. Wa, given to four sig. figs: 10.70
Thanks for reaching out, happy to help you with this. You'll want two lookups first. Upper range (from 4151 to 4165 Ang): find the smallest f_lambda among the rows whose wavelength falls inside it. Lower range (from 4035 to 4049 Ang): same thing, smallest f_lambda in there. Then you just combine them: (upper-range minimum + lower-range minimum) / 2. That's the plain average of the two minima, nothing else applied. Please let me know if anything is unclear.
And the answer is 8.12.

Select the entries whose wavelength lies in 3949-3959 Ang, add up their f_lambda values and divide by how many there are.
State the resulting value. 8.0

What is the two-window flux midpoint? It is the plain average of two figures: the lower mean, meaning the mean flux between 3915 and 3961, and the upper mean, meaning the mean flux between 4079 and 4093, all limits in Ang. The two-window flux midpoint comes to 7.9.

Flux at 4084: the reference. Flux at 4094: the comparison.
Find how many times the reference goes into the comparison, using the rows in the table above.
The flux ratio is 0.96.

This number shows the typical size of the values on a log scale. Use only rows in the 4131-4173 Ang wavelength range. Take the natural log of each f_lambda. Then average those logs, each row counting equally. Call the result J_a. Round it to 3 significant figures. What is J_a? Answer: 2.08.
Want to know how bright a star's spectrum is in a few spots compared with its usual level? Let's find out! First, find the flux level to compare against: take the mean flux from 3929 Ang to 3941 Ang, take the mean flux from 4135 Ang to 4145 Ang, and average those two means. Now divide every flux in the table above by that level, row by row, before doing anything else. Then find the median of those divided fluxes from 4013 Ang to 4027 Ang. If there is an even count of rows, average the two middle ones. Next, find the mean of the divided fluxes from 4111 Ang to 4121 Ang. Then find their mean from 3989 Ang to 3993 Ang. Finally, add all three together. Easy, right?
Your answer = 3.22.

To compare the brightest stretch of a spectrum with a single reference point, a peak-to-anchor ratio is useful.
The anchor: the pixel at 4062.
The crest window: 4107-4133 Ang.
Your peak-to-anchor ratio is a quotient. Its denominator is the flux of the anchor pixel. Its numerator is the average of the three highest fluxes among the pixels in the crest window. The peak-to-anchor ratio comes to 0.94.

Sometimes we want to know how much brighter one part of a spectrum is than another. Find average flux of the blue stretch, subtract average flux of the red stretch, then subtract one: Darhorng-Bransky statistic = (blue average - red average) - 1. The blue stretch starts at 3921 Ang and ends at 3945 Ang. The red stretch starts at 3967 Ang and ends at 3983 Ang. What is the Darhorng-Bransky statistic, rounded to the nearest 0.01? -1.04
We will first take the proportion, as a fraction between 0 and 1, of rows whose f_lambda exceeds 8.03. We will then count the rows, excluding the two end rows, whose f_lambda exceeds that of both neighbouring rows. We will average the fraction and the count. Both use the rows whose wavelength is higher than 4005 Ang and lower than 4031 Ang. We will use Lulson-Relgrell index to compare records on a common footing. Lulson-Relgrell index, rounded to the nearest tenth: 1.5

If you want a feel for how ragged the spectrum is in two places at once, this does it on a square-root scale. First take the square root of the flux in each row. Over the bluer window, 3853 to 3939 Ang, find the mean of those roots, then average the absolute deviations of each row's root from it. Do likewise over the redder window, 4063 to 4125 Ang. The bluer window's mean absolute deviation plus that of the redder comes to 0.23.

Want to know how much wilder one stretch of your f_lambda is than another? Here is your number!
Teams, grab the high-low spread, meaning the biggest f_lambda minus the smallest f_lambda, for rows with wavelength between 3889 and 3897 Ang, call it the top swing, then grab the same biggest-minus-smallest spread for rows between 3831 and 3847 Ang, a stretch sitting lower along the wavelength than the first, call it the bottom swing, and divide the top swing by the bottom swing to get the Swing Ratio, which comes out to 1.33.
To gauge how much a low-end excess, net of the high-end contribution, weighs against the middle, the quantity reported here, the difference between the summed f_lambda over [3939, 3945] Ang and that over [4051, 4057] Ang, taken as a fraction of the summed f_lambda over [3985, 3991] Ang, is -0.11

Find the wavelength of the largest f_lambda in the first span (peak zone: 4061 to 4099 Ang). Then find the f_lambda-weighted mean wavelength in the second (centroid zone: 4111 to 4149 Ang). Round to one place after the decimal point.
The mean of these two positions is 4099.1 Ang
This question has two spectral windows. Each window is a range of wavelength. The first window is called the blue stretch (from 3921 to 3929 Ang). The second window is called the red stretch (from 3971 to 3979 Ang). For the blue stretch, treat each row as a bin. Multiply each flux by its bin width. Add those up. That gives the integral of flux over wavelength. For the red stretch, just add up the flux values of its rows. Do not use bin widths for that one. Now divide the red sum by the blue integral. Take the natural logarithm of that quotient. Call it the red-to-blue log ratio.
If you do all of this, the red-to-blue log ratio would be -0.9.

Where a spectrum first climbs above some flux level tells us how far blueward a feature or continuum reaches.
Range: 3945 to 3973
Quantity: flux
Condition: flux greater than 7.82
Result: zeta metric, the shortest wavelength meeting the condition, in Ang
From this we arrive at 3950 Ang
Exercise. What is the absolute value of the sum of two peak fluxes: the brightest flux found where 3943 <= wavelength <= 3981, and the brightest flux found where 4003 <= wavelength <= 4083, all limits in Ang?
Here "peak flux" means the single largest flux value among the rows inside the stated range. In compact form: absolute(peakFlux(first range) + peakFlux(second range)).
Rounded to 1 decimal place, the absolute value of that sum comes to 19.0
